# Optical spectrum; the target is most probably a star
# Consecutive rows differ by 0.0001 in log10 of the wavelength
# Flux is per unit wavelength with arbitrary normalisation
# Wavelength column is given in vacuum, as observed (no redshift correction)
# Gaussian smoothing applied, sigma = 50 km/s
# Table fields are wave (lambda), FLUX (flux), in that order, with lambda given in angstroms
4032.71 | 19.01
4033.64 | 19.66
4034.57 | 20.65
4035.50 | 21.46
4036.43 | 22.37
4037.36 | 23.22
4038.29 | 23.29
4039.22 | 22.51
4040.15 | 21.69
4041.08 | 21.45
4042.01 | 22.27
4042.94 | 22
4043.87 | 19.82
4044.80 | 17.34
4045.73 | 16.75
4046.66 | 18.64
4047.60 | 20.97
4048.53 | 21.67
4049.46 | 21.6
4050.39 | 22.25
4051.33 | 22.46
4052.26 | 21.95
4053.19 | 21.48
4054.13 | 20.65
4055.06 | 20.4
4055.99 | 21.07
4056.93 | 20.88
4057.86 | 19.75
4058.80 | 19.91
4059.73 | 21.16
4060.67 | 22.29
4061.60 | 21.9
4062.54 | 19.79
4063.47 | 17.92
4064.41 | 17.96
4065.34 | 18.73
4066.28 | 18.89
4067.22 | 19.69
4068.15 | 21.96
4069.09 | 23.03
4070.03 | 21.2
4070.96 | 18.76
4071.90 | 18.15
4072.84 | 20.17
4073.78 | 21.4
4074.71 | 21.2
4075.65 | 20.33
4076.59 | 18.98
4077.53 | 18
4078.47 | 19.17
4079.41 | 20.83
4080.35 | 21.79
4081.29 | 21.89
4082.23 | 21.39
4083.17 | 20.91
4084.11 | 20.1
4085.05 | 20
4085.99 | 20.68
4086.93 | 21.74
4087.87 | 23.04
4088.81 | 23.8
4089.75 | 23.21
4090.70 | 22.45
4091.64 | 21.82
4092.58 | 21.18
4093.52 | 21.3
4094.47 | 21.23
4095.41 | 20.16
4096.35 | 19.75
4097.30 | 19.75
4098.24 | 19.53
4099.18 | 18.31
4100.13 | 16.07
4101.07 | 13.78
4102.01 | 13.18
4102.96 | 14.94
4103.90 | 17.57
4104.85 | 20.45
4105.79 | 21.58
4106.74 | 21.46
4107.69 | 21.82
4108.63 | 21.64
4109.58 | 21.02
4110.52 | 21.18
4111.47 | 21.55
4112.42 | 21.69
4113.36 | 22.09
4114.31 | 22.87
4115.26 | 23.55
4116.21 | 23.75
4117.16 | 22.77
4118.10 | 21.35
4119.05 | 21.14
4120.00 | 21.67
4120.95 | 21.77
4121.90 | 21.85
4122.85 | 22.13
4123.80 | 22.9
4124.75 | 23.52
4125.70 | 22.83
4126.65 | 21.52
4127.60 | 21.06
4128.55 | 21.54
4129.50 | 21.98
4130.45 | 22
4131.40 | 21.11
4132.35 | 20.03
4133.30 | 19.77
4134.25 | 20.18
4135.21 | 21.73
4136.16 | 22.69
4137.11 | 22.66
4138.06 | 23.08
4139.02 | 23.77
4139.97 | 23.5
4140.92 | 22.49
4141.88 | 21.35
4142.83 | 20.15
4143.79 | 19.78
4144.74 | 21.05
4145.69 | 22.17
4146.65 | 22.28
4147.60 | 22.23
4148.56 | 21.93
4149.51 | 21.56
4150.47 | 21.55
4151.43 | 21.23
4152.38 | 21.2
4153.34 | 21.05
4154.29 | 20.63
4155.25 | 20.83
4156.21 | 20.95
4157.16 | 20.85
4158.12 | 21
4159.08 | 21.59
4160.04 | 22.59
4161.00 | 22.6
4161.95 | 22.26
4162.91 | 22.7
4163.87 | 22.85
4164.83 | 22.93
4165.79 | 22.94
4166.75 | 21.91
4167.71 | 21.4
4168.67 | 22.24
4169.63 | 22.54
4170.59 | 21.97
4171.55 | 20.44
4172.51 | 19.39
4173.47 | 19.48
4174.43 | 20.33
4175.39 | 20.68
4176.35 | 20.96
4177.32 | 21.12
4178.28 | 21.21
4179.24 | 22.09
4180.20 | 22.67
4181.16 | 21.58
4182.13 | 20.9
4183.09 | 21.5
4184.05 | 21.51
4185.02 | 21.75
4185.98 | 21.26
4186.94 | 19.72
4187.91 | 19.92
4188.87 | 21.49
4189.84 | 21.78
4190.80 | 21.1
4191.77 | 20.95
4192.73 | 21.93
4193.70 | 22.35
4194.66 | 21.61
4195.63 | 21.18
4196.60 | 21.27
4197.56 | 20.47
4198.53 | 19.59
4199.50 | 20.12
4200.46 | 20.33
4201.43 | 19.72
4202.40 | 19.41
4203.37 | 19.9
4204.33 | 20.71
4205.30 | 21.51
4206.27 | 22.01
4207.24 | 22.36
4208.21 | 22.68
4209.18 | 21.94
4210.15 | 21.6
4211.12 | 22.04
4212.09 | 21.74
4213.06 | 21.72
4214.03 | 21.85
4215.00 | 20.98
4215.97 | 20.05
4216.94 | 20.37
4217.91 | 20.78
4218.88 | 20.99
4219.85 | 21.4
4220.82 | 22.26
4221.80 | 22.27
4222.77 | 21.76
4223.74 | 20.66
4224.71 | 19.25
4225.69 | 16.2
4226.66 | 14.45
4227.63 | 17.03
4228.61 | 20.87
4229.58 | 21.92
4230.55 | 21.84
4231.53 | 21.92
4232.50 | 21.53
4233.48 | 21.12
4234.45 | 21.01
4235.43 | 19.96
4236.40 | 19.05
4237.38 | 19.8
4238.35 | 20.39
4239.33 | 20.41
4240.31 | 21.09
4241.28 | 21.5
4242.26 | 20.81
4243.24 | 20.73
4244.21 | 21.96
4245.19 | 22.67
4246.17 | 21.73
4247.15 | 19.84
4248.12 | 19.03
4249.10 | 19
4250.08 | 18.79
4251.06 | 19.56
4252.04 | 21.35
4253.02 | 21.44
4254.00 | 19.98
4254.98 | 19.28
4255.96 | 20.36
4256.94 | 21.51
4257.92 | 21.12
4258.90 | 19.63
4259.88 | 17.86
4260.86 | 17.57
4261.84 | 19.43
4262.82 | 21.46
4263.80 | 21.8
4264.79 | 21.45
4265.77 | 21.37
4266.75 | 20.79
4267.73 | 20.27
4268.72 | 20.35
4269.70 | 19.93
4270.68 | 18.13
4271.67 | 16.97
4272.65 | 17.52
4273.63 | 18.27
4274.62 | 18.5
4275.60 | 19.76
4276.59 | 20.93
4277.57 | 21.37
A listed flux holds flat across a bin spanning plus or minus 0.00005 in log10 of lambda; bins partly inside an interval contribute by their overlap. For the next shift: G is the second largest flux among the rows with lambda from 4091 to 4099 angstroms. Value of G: 21.3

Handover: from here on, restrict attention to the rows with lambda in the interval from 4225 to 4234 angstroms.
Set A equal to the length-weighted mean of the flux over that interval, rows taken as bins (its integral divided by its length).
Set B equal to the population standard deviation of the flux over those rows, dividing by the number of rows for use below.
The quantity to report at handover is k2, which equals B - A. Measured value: -16.9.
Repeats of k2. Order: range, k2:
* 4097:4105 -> -14.3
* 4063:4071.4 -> -18.1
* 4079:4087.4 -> -20.4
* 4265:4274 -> -17.9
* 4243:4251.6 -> -19.0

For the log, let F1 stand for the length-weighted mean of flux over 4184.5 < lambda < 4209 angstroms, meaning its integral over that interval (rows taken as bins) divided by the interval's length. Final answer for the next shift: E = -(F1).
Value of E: -21.0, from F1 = 21.0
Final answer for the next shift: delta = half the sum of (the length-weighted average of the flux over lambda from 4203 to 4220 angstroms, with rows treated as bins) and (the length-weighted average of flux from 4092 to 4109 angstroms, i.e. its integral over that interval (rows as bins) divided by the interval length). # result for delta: 20.2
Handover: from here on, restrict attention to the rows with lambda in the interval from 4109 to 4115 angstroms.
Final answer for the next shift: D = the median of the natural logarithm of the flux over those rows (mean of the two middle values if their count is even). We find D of 3.074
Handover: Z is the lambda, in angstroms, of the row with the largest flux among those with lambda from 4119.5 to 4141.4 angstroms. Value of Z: 4139.02 angstroms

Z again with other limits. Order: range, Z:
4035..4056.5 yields 4038.29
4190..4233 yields 4208.21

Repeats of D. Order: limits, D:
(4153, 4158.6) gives 3.040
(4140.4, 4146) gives 3.054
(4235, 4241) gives 3.004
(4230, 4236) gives 3.060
